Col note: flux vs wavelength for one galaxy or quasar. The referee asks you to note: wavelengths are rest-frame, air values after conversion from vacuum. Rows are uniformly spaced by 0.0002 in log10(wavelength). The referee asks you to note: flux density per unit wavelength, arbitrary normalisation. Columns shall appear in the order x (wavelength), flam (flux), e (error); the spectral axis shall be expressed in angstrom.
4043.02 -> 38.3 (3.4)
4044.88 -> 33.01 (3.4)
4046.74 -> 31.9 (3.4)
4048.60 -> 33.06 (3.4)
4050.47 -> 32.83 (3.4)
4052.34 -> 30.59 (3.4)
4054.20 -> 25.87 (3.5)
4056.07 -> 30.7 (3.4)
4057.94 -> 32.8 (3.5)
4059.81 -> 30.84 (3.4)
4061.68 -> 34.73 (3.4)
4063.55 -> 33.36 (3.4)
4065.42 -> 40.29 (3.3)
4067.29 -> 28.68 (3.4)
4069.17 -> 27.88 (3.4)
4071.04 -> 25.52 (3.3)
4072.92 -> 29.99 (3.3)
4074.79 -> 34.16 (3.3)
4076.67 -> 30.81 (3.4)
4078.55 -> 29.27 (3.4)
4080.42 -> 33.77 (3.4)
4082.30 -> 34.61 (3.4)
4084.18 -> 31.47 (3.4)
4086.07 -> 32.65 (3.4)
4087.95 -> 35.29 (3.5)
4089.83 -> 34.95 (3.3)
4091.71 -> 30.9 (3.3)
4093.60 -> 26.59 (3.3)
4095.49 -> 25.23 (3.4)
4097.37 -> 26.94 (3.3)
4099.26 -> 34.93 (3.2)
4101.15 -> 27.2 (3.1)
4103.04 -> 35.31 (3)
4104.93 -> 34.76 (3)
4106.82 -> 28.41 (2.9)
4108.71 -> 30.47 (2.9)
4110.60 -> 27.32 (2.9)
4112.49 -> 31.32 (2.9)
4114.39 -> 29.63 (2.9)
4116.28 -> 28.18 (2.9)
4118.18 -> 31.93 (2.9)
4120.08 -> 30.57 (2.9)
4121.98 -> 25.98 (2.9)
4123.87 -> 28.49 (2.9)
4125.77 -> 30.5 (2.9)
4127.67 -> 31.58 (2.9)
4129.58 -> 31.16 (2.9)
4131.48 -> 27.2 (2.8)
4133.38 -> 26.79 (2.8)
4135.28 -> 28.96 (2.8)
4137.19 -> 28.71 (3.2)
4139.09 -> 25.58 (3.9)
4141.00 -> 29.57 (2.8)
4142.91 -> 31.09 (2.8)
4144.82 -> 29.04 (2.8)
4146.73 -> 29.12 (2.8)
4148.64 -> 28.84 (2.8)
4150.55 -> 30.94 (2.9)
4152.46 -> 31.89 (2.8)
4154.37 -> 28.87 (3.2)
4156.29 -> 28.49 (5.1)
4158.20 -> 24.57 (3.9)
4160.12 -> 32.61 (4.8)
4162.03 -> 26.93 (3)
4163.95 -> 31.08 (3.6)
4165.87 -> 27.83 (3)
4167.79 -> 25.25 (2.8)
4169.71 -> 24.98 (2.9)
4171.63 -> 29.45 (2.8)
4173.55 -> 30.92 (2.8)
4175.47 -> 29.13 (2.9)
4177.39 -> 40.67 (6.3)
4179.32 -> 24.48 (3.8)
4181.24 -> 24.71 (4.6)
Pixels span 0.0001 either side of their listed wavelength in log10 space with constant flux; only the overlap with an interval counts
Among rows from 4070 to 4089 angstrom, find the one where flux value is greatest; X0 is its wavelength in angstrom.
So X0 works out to 4087.95 angstrom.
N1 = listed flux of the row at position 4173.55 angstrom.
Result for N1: 30.92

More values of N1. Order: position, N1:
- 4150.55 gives 30.94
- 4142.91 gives 31.09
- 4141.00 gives 29.57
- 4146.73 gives 29.12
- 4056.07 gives 30.7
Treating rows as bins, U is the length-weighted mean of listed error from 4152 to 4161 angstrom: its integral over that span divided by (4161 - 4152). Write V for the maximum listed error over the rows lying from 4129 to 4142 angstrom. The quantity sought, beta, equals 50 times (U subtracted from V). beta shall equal -6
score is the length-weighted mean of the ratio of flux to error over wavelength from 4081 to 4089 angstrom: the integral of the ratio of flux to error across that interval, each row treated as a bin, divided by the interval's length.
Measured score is 9.8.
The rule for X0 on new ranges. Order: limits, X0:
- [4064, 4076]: 4065.42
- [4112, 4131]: 4118.18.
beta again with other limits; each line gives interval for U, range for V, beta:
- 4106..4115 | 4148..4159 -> 110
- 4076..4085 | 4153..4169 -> 85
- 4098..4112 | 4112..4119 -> -5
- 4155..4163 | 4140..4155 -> -48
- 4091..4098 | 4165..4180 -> 149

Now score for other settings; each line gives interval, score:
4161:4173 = 9.2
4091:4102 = 8.8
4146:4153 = 10.7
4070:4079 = 9.0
